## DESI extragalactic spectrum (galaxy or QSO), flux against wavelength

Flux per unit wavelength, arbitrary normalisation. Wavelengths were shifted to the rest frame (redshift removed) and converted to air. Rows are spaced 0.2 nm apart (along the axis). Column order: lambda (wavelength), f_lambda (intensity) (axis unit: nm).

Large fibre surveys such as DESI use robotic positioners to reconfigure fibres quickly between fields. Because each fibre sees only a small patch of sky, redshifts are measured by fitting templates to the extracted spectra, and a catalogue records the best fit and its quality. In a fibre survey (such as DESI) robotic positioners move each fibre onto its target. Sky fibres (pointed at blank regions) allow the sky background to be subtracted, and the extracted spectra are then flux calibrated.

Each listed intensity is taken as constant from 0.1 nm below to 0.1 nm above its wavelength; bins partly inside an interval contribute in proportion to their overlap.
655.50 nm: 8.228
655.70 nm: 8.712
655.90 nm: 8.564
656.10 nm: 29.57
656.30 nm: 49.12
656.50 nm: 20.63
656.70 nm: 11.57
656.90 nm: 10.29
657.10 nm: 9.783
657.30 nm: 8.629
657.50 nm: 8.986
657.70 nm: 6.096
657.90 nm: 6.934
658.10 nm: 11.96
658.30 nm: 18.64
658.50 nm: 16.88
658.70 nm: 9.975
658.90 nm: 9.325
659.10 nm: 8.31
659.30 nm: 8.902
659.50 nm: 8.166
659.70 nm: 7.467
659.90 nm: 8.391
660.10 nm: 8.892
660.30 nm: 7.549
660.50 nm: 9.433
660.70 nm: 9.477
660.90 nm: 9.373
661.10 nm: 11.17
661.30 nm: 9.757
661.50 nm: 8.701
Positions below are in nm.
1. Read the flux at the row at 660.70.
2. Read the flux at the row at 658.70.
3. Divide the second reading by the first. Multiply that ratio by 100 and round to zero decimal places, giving 105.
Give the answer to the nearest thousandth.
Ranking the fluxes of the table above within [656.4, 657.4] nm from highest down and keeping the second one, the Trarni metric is 11.570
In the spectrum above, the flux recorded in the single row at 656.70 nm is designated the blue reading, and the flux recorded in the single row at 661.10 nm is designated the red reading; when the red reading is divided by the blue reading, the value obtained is 0.97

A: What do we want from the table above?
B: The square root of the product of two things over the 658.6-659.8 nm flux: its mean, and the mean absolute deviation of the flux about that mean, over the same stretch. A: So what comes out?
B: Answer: 2.5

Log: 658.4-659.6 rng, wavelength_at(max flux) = 658.50 nm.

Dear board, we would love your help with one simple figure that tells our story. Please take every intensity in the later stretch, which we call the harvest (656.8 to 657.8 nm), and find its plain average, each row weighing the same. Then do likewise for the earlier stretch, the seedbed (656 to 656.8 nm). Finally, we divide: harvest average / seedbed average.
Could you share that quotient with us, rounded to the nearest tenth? 0.3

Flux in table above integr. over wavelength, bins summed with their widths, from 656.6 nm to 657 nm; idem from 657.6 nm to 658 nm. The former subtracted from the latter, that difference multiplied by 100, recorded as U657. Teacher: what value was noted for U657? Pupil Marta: -177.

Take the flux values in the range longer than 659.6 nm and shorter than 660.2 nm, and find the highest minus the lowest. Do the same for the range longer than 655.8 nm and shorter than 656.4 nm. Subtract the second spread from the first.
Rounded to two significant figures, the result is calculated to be -39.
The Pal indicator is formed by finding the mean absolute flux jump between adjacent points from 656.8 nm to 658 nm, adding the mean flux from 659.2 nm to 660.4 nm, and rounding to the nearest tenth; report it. 9.4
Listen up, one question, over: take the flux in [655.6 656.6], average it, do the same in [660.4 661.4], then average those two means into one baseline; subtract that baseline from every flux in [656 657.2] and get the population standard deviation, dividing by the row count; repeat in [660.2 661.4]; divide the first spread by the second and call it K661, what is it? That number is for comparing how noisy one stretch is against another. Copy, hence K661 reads 13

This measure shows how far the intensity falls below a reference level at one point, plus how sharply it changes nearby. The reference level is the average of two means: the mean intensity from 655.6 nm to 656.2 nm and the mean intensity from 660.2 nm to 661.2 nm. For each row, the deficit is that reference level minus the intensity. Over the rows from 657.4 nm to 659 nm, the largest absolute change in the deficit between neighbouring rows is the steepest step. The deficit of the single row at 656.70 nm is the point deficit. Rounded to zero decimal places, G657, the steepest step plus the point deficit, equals 8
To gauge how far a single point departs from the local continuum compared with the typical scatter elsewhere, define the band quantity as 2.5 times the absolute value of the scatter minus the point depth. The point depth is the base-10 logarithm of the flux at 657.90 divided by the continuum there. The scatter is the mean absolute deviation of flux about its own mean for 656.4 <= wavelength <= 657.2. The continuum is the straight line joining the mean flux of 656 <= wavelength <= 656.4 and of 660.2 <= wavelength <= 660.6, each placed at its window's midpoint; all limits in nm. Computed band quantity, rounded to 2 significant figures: 11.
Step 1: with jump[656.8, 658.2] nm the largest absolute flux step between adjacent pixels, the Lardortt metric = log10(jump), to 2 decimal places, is 0.70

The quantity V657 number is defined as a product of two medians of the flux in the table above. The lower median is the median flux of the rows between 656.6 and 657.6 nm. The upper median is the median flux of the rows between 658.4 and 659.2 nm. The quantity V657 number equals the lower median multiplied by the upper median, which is 94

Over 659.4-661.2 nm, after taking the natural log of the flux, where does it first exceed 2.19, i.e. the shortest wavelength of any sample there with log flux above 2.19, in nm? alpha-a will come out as 660.50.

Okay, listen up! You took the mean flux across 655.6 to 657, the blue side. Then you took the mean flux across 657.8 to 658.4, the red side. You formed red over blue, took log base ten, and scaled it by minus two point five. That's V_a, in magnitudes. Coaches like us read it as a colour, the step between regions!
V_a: 0.50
